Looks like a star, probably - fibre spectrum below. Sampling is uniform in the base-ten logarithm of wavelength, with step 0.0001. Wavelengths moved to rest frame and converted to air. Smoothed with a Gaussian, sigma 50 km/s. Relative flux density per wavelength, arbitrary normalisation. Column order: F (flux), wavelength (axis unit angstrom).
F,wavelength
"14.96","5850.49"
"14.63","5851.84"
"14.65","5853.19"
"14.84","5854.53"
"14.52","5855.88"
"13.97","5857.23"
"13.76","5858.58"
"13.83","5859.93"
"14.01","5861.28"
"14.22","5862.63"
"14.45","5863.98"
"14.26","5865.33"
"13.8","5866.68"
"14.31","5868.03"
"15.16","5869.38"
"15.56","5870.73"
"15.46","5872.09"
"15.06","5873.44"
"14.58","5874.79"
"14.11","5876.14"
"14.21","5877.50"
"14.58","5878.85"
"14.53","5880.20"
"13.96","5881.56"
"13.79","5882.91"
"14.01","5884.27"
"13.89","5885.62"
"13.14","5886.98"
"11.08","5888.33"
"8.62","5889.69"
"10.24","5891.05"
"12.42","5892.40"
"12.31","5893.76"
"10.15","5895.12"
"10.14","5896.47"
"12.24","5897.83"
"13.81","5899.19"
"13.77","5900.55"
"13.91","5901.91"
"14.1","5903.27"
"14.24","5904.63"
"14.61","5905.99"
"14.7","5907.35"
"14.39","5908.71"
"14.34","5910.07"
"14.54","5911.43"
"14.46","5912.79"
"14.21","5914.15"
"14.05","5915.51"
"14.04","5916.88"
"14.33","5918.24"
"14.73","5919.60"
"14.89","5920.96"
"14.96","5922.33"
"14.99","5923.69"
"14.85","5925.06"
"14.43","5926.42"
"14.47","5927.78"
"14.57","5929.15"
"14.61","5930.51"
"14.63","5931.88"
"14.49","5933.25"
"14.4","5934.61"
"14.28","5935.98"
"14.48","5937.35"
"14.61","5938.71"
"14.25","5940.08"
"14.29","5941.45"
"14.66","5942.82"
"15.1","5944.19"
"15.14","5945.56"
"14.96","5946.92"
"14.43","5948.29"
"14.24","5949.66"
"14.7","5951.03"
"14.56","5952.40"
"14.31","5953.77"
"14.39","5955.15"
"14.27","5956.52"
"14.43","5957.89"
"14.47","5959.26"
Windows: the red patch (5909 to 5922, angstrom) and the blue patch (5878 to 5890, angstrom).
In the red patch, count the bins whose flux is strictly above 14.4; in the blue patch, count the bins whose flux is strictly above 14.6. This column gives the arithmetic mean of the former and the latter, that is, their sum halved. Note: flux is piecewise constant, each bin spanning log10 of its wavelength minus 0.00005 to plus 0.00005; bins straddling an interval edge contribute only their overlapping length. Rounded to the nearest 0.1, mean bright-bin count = 2.0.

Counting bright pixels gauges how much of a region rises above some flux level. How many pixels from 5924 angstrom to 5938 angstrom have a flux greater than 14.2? 10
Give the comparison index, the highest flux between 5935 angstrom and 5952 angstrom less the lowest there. 1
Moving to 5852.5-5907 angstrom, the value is 7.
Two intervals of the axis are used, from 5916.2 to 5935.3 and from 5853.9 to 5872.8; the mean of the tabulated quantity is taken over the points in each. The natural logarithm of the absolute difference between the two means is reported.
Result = -1.8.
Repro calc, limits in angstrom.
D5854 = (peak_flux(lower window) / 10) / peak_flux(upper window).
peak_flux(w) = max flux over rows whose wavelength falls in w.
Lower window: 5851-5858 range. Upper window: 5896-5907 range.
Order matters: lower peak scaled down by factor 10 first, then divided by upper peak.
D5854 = 0.102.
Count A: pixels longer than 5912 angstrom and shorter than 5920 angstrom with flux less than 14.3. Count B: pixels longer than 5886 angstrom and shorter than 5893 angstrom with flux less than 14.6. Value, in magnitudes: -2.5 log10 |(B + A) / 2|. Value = -1.51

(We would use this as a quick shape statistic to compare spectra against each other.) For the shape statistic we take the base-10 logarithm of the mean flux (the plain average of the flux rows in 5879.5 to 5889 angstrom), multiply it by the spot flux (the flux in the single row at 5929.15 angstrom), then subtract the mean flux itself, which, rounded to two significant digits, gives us 3.0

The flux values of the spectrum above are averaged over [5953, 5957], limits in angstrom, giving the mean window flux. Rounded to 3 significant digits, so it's 14.3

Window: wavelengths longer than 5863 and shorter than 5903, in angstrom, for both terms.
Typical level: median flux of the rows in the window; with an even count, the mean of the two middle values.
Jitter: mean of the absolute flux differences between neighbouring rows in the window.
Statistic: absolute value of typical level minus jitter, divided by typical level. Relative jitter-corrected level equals 0.947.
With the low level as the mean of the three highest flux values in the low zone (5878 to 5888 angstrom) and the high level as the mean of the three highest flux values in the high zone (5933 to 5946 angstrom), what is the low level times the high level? 215.1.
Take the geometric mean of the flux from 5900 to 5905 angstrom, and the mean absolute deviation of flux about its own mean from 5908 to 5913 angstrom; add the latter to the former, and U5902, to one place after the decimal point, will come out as 14.1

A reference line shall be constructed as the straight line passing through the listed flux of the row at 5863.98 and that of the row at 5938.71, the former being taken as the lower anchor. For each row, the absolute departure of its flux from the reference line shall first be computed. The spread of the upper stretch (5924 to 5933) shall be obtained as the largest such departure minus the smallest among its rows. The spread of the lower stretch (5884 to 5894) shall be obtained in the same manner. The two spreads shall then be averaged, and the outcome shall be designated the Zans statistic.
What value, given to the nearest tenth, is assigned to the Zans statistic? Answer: 2.8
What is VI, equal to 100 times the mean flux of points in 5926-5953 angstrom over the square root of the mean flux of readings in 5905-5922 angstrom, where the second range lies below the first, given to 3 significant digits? 383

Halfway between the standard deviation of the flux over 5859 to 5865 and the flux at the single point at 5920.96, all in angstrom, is 7.6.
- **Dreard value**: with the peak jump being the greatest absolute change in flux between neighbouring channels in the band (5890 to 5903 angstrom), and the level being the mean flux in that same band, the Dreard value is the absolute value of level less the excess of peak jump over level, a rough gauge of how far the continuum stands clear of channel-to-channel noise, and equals 22.0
